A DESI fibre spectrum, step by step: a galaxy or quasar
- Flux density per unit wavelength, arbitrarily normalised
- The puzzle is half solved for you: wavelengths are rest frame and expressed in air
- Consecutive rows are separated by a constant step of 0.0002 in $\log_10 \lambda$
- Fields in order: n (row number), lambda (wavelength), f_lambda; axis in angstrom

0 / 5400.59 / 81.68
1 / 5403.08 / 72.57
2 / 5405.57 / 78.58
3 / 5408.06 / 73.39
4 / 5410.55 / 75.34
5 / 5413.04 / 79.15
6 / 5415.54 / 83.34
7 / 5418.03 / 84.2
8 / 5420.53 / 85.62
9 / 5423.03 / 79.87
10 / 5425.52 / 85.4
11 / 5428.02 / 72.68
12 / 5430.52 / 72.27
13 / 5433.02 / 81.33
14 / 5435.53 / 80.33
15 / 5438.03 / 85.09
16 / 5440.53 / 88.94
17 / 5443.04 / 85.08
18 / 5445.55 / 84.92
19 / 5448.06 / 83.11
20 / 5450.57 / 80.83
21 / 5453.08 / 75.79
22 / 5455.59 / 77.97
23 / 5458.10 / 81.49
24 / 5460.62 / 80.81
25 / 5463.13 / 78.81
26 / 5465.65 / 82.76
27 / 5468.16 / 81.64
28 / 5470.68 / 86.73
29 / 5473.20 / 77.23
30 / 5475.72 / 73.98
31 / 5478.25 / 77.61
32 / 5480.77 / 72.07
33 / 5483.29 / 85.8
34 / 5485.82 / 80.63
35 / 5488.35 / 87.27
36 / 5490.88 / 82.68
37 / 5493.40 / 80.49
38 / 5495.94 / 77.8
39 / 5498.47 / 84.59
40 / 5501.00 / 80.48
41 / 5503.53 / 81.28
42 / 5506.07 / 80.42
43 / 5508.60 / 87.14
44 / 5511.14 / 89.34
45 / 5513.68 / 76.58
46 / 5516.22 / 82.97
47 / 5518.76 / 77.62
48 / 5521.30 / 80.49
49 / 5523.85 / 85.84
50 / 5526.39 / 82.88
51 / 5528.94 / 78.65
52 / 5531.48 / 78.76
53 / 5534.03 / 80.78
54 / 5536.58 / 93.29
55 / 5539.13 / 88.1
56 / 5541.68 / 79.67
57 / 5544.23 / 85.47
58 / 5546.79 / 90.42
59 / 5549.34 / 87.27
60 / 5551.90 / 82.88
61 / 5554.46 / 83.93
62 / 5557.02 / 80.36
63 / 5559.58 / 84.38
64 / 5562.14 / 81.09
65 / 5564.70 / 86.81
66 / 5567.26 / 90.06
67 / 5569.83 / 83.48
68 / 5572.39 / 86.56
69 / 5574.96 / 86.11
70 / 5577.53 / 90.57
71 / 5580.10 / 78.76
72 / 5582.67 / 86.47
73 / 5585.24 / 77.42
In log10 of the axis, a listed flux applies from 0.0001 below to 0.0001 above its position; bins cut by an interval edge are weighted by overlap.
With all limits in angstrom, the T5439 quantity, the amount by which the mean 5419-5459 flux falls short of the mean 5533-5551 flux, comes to 5.1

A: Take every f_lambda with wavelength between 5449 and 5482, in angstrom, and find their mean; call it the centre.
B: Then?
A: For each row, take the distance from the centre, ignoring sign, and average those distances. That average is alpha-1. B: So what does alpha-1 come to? 3.07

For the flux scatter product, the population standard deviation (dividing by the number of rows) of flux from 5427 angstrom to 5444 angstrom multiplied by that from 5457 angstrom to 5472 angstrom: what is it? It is 14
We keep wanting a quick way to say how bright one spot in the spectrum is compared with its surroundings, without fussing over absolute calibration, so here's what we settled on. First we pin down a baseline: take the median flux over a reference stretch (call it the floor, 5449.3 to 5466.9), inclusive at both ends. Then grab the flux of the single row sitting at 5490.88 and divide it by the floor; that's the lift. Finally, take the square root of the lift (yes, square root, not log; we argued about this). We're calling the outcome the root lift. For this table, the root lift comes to 1.01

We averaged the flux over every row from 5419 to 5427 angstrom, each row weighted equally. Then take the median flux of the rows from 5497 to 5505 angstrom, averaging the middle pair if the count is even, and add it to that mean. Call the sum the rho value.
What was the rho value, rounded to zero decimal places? 165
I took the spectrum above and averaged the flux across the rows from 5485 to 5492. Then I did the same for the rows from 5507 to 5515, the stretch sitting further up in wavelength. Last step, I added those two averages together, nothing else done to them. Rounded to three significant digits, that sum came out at 168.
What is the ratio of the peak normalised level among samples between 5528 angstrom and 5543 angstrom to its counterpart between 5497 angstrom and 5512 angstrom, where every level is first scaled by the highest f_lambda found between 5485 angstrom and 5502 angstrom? 1.04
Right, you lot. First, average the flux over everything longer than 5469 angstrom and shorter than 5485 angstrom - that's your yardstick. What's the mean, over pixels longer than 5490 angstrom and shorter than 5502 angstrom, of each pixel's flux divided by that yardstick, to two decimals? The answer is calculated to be 1.03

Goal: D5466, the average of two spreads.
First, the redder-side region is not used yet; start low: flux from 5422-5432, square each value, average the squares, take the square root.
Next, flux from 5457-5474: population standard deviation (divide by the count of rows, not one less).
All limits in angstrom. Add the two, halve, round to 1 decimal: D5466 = 40.3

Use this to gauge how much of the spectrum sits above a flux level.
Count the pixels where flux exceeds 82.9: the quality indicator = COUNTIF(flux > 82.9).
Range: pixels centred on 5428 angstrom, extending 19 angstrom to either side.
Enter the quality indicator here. 8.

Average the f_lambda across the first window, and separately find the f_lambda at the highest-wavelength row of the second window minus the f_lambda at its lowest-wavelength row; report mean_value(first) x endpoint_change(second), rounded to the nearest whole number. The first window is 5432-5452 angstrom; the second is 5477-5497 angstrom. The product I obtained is 16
